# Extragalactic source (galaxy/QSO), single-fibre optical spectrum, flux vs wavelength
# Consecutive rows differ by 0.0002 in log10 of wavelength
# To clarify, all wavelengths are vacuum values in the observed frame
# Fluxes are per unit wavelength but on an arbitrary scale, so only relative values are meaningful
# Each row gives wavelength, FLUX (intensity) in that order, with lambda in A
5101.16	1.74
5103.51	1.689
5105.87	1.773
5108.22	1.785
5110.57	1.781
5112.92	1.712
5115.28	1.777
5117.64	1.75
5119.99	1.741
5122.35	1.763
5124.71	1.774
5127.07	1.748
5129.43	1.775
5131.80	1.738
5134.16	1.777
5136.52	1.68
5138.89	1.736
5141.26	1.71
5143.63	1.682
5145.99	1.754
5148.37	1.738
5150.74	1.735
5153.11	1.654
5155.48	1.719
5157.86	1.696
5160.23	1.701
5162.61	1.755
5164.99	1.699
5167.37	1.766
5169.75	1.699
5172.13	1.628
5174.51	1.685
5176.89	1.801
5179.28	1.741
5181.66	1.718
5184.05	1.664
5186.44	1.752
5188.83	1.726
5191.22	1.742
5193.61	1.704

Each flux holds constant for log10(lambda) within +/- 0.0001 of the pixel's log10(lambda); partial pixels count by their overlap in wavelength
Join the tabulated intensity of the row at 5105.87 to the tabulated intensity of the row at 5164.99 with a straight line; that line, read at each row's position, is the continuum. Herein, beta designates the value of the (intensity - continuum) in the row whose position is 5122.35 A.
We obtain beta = 0.01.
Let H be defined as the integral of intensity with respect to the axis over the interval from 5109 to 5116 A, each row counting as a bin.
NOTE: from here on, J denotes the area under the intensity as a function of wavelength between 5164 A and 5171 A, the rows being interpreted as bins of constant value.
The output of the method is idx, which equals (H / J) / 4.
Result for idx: 0.2553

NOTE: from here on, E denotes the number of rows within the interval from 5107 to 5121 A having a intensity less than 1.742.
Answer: 2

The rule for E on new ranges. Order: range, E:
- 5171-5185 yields 5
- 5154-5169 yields 4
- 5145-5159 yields 5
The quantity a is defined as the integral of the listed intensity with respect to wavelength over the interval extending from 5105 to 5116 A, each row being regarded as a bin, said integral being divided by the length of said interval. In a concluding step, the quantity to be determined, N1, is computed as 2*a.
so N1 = 3.53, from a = 1.77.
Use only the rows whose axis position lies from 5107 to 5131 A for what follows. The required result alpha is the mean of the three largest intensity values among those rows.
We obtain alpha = 1.781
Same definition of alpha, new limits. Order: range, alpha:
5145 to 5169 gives 1.758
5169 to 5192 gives 1.765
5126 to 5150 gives 1.769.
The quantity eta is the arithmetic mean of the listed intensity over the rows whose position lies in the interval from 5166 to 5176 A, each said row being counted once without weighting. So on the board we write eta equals 1.69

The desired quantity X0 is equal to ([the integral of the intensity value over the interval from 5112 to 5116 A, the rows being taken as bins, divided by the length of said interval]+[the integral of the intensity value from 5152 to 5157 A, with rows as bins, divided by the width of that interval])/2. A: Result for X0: 1.71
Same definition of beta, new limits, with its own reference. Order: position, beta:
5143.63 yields -0.04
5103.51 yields -0.09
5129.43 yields 0.03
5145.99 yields 0.03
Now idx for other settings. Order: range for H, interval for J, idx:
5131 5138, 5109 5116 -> 0.2465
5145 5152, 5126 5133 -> 0.2480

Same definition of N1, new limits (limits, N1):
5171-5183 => 3.43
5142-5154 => 3.43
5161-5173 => 3.42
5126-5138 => 3.49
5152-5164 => 3.41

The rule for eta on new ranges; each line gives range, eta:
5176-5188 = 1.74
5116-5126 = 1.76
